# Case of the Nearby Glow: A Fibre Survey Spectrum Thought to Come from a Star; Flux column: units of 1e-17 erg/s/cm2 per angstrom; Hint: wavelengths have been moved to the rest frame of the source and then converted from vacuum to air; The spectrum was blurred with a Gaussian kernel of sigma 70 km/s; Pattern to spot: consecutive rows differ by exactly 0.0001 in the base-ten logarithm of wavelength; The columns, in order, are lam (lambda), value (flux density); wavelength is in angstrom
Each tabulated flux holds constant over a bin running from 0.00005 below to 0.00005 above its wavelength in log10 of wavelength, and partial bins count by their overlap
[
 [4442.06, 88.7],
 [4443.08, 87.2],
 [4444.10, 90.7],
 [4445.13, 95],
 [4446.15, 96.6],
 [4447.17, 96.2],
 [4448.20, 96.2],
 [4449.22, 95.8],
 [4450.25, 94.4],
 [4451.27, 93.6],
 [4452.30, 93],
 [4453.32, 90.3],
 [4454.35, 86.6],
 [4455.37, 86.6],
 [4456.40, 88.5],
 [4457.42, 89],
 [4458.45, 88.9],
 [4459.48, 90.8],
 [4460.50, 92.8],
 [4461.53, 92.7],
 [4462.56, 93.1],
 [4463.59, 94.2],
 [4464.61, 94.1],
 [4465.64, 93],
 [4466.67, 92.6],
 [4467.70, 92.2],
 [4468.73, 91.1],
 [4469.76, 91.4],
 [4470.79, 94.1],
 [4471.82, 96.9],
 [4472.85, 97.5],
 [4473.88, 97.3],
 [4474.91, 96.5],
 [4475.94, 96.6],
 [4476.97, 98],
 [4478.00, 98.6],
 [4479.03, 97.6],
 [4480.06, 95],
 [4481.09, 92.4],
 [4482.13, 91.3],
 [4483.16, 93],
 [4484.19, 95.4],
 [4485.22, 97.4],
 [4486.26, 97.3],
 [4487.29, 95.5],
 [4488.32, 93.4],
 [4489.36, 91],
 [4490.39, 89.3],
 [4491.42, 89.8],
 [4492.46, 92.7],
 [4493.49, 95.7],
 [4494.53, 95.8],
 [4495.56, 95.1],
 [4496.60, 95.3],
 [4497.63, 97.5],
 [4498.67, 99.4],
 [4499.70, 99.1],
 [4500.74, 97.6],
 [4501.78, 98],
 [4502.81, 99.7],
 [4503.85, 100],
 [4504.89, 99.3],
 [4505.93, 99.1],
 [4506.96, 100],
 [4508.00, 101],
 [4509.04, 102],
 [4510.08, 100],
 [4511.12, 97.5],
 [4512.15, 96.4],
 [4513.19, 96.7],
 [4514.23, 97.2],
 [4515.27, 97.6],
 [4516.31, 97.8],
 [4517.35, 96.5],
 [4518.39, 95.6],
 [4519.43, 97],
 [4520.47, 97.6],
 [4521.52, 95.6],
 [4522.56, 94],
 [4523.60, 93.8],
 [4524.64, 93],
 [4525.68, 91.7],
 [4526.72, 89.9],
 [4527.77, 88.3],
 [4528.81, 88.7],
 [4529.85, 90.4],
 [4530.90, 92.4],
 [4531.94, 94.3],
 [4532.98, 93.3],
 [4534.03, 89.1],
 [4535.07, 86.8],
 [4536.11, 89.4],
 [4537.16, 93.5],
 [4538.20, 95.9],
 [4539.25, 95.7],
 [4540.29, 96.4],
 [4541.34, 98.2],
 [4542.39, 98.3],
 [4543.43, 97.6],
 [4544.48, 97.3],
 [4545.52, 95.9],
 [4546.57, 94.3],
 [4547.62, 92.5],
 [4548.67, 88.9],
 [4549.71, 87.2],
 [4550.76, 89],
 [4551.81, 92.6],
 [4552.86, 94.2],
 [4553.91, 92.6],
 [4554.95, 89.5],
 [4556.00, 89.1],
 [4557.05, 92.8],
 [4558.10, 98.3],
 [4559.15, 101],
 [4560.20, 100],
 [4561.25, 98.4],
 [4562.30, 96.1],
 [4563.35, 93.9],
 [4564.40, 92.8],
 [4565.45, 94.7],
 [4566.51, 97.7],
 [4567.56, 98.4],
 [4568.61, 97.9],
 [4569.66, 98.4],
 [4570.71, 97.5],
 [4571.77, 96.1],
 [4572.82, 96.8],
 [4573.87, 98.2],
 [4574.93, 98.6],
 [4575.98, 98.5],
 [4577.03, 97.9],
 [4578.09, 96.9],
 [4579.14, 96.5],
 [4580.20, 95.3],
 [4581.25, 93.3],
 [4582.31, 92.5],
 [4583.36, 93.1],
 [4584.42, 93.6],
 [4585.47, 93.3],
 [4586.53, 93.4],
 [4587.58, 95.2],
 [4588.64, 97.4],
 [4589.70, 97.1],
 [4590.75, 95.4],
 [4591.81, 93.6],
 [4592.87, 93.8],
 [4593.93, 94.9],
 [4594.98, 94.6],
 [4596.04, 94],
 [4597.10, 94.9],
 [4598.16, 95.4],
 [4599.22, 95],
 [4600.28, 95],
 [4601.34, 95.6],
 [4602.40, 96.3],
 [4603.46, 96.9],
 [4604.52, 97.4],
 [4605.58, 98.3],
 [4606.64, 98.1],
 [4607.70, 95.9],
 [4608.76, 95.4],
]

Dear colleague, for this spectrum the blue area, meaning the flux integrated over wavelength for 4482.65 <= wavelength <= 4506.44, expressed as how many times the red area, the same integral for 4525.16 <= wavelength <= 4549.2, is 1.02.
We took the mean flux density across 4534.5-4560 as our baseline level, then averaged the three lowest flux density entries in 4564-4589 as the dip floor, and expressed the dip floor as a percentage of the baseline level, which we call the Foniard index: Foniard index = 99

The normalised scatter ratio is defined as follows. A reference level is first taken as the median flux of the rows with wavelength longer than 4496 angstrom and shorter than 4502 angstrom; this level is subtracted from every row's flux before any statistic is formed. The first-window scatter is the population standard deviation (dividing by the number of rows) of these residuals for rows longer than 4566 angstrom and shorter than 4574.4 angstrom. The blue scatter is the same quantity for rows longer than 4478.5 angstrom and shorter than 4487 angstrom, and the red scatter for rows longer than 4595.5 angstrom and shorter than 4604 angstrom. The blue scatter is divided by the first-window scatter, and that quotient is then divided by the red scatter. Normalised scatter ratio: 3.6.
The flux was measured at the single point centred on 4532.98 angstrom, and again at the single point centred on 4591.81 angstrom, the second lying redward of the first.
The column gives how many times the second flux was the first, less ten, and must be -9.00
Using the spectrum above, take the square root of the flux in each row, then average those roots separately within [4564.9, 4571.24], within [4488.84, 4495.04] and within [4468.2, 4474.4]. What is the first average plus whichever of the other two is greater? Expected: 19.6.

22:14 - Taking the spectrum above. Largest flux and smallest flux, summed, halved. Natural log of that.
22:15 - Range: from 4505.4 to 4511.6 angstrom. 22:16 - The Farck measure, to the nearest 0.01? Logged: 4.60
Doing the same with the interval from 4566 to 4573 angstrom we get 4.58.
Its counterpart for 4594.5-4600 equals 4.55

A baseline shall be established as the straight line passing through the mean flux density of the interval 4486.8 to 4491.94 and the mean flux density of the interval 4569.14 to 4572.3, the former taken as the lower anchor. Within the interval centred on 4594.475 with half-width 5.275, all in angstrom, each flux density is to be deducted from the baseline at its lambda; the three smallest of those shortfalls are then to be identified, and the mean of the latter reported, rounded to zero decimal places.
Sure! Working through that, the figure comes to 3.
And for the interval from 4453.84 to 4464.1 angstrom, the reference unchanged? -3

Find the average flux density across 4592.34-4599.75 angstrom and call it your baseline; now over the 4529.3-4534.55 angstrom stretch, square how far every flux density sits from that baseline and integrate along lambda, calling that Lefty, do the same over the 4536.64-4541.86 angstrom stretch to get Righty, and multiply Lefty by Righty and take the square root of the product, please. 35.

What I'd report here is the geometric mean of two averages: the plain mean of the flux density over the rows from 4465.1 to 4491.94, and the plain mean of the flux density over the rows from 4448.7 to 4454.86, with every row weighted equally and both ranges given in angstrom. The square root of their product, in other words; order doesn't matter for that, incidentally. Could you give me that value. 93.3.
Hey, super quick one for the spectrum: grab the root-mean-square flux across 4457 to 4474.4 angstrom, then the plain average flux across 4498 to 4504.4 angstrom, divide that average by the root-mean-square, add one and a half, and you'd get 2.56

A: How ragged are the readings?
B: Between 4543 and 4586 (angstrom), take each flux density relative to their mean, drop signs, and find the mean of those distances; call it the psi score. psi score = 2.8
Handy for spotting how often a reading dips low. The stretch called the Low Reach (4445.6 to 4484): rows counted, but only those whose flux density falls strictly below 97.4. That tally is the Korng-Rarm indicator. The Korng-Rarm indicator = 33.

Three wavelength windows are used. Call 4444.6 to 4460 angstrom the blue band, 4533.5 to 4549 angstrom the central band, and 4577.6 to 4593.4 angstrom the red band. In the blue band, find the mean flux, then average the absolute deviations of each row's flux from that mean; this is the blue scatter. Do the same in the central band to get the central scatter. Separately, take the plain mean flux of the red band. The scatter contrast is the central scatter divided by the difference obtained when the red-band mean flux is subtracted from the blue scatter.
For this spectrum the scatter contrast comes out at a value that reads -0.035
